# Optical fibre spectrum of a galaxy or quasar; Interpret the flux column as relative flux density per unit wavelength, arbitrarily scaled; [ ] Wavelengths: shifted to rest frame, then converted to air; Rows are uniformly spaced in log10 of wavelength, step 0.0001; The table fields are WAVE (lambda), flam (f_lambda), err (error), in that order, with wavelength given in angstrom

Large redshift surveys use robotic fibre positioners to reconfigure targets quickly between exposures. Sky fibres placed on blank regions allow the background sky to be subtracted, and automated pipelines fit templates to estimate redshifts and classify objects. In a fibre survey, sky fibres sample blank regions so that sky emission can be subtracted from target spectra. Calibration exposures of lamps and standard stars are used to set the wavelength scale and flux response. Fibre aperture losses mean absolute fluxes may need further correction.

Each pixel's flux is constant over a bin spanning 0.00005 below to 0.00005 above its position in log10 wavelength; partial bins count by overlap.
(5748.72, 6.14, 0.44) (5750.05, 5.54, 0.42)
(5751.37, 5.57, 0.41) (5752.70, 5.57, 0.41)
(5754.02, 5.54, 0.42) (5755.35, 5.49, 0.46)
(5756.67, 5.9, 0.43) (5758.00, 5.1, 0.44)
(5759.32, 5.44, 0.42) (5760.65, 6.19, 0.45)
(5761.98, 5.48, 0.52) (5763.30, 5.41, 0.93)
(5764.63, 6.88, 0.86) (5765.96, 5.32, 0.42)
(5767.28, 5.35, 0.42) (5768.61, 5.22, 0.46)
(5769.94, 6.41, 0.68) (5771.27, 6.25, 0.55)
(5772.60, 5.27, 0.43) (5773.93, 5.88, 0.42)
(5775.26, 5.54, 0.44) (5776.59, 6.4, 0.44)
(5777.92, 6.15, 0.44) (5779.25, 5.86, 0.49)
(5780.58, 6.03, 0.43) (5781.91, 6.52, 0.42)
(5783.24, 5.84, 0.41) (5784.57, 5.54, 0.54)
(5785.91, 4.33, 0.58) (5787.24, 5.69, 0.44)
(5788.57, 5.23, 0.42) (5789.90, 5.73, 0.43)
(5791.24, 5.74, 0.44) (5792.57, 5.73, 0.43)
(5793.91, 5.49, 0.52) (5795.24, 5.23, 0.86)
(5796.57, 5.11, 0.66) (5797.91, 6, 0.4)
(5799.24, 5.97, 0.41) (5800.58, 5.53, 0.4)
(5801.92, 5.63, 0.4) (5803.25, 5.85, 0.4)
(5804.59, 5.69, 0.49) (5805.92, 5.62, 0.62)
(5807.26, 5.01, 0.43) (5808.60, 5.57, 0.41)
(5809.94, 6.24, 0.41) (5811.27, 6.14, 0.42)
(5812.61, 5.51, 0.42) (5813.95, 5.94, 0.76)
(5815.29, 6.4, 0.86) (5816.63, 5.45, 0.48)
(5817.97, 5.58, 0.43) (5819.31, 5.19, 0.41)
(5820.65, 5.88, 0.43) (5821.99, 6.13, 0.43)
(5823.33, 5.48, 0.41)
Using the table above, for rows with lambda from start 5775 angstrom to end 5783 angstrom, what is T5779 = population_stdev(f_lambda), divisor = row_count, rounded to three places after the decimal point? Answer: 0.327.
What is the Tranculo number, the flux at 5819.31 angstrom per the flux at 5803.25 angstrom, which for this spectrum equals 0.89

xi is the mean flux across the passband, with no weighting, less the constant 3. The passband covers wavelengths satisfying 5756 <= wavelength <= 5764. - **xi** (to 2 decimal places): 2.59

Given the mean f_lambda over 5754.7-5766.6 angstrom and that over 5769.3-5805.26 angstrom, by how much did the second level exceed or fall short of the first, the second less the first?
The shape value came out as 0.04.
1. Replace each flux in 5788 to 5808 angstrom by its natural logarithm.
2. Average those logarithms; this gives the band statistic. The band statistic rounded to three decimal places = 1.716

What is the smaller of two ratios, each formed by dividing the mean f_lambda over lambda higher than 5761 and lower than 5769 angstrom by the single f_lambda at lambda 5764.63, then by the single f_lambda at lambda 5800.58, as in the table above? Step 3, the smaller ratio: 0.82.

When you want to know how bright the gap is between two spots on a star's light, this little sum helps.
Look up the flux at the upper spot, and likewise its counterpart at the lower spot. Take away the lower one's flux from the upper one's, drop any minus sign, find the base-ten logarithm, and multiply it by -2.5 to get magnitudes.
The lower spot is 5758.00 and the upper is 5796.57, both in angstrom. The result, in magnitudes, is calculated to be 5.0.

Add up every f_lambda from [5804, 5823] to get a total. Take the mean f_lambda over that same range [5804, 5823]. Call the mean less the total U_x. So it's -74.6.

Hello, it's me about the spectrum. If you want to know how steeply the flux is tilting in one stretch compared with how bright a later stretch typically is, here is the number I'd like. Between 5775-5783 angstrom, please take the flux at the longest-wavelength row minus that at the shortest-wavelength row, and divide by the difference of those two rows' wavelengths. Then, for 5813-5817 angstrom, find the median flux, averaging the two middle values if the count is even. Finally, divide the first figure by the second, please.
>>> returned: 0.02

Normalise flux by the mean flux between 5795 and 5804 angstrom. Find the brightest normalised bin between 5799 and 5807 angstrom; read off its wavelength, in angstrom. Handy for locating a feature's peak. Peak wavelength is 5799.24 angstrom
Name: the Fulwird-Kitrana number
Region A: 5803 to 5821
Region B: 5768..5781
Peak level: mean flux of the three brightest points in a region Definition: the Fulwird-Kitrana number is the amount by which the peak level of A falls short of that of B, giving 0.1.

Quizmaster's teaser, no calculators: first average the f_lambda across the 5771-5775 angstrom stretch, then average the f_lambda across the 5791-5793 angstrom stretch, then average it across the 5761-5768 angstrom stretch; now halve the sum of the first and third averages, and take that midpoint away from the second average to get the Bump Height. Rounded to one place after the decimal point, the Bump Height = 0.0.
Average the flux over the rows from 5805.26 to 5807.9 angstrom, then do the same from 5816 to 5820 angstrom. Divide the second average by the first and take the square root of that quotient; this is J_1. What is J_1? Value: 1.01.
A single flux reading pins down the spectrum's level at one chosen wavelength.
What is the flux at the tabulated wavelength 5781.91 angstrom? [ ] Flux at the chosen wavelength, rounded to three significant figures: 6.52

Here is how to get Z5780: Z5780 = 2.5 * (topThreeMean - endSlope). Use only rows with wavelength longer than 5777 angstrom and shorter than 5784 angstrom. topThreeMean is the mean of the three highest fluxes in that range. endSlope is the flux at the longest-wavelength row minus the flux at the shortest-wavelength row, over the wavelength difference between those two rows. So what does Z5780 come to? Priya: 15.7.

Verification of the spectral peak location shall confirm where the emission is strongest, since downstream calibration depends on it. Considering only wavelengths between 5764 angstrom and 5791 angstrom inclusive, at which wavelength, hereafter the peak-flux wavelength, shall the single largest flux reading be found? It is 5764.63 angstrom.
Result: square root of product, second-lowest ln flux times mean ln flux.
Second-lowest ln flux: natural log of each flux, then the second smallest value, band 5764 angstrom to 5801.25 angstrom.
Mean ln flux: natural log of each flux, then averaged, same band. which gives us 1.68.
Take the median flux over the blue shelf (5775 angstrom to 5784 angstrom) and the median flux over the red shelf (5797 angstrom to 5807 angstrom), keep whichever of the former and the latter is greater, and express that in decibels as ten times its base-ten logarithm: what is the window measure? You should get 7.80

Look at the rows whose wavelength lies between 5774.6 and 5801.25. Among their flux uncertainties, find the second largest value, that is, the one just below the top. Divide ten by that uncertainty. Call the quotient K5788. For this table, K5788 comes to 15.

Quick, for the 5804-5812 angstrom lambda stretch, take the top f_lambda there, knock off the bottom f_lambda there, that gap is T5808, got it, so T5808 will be 1.2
